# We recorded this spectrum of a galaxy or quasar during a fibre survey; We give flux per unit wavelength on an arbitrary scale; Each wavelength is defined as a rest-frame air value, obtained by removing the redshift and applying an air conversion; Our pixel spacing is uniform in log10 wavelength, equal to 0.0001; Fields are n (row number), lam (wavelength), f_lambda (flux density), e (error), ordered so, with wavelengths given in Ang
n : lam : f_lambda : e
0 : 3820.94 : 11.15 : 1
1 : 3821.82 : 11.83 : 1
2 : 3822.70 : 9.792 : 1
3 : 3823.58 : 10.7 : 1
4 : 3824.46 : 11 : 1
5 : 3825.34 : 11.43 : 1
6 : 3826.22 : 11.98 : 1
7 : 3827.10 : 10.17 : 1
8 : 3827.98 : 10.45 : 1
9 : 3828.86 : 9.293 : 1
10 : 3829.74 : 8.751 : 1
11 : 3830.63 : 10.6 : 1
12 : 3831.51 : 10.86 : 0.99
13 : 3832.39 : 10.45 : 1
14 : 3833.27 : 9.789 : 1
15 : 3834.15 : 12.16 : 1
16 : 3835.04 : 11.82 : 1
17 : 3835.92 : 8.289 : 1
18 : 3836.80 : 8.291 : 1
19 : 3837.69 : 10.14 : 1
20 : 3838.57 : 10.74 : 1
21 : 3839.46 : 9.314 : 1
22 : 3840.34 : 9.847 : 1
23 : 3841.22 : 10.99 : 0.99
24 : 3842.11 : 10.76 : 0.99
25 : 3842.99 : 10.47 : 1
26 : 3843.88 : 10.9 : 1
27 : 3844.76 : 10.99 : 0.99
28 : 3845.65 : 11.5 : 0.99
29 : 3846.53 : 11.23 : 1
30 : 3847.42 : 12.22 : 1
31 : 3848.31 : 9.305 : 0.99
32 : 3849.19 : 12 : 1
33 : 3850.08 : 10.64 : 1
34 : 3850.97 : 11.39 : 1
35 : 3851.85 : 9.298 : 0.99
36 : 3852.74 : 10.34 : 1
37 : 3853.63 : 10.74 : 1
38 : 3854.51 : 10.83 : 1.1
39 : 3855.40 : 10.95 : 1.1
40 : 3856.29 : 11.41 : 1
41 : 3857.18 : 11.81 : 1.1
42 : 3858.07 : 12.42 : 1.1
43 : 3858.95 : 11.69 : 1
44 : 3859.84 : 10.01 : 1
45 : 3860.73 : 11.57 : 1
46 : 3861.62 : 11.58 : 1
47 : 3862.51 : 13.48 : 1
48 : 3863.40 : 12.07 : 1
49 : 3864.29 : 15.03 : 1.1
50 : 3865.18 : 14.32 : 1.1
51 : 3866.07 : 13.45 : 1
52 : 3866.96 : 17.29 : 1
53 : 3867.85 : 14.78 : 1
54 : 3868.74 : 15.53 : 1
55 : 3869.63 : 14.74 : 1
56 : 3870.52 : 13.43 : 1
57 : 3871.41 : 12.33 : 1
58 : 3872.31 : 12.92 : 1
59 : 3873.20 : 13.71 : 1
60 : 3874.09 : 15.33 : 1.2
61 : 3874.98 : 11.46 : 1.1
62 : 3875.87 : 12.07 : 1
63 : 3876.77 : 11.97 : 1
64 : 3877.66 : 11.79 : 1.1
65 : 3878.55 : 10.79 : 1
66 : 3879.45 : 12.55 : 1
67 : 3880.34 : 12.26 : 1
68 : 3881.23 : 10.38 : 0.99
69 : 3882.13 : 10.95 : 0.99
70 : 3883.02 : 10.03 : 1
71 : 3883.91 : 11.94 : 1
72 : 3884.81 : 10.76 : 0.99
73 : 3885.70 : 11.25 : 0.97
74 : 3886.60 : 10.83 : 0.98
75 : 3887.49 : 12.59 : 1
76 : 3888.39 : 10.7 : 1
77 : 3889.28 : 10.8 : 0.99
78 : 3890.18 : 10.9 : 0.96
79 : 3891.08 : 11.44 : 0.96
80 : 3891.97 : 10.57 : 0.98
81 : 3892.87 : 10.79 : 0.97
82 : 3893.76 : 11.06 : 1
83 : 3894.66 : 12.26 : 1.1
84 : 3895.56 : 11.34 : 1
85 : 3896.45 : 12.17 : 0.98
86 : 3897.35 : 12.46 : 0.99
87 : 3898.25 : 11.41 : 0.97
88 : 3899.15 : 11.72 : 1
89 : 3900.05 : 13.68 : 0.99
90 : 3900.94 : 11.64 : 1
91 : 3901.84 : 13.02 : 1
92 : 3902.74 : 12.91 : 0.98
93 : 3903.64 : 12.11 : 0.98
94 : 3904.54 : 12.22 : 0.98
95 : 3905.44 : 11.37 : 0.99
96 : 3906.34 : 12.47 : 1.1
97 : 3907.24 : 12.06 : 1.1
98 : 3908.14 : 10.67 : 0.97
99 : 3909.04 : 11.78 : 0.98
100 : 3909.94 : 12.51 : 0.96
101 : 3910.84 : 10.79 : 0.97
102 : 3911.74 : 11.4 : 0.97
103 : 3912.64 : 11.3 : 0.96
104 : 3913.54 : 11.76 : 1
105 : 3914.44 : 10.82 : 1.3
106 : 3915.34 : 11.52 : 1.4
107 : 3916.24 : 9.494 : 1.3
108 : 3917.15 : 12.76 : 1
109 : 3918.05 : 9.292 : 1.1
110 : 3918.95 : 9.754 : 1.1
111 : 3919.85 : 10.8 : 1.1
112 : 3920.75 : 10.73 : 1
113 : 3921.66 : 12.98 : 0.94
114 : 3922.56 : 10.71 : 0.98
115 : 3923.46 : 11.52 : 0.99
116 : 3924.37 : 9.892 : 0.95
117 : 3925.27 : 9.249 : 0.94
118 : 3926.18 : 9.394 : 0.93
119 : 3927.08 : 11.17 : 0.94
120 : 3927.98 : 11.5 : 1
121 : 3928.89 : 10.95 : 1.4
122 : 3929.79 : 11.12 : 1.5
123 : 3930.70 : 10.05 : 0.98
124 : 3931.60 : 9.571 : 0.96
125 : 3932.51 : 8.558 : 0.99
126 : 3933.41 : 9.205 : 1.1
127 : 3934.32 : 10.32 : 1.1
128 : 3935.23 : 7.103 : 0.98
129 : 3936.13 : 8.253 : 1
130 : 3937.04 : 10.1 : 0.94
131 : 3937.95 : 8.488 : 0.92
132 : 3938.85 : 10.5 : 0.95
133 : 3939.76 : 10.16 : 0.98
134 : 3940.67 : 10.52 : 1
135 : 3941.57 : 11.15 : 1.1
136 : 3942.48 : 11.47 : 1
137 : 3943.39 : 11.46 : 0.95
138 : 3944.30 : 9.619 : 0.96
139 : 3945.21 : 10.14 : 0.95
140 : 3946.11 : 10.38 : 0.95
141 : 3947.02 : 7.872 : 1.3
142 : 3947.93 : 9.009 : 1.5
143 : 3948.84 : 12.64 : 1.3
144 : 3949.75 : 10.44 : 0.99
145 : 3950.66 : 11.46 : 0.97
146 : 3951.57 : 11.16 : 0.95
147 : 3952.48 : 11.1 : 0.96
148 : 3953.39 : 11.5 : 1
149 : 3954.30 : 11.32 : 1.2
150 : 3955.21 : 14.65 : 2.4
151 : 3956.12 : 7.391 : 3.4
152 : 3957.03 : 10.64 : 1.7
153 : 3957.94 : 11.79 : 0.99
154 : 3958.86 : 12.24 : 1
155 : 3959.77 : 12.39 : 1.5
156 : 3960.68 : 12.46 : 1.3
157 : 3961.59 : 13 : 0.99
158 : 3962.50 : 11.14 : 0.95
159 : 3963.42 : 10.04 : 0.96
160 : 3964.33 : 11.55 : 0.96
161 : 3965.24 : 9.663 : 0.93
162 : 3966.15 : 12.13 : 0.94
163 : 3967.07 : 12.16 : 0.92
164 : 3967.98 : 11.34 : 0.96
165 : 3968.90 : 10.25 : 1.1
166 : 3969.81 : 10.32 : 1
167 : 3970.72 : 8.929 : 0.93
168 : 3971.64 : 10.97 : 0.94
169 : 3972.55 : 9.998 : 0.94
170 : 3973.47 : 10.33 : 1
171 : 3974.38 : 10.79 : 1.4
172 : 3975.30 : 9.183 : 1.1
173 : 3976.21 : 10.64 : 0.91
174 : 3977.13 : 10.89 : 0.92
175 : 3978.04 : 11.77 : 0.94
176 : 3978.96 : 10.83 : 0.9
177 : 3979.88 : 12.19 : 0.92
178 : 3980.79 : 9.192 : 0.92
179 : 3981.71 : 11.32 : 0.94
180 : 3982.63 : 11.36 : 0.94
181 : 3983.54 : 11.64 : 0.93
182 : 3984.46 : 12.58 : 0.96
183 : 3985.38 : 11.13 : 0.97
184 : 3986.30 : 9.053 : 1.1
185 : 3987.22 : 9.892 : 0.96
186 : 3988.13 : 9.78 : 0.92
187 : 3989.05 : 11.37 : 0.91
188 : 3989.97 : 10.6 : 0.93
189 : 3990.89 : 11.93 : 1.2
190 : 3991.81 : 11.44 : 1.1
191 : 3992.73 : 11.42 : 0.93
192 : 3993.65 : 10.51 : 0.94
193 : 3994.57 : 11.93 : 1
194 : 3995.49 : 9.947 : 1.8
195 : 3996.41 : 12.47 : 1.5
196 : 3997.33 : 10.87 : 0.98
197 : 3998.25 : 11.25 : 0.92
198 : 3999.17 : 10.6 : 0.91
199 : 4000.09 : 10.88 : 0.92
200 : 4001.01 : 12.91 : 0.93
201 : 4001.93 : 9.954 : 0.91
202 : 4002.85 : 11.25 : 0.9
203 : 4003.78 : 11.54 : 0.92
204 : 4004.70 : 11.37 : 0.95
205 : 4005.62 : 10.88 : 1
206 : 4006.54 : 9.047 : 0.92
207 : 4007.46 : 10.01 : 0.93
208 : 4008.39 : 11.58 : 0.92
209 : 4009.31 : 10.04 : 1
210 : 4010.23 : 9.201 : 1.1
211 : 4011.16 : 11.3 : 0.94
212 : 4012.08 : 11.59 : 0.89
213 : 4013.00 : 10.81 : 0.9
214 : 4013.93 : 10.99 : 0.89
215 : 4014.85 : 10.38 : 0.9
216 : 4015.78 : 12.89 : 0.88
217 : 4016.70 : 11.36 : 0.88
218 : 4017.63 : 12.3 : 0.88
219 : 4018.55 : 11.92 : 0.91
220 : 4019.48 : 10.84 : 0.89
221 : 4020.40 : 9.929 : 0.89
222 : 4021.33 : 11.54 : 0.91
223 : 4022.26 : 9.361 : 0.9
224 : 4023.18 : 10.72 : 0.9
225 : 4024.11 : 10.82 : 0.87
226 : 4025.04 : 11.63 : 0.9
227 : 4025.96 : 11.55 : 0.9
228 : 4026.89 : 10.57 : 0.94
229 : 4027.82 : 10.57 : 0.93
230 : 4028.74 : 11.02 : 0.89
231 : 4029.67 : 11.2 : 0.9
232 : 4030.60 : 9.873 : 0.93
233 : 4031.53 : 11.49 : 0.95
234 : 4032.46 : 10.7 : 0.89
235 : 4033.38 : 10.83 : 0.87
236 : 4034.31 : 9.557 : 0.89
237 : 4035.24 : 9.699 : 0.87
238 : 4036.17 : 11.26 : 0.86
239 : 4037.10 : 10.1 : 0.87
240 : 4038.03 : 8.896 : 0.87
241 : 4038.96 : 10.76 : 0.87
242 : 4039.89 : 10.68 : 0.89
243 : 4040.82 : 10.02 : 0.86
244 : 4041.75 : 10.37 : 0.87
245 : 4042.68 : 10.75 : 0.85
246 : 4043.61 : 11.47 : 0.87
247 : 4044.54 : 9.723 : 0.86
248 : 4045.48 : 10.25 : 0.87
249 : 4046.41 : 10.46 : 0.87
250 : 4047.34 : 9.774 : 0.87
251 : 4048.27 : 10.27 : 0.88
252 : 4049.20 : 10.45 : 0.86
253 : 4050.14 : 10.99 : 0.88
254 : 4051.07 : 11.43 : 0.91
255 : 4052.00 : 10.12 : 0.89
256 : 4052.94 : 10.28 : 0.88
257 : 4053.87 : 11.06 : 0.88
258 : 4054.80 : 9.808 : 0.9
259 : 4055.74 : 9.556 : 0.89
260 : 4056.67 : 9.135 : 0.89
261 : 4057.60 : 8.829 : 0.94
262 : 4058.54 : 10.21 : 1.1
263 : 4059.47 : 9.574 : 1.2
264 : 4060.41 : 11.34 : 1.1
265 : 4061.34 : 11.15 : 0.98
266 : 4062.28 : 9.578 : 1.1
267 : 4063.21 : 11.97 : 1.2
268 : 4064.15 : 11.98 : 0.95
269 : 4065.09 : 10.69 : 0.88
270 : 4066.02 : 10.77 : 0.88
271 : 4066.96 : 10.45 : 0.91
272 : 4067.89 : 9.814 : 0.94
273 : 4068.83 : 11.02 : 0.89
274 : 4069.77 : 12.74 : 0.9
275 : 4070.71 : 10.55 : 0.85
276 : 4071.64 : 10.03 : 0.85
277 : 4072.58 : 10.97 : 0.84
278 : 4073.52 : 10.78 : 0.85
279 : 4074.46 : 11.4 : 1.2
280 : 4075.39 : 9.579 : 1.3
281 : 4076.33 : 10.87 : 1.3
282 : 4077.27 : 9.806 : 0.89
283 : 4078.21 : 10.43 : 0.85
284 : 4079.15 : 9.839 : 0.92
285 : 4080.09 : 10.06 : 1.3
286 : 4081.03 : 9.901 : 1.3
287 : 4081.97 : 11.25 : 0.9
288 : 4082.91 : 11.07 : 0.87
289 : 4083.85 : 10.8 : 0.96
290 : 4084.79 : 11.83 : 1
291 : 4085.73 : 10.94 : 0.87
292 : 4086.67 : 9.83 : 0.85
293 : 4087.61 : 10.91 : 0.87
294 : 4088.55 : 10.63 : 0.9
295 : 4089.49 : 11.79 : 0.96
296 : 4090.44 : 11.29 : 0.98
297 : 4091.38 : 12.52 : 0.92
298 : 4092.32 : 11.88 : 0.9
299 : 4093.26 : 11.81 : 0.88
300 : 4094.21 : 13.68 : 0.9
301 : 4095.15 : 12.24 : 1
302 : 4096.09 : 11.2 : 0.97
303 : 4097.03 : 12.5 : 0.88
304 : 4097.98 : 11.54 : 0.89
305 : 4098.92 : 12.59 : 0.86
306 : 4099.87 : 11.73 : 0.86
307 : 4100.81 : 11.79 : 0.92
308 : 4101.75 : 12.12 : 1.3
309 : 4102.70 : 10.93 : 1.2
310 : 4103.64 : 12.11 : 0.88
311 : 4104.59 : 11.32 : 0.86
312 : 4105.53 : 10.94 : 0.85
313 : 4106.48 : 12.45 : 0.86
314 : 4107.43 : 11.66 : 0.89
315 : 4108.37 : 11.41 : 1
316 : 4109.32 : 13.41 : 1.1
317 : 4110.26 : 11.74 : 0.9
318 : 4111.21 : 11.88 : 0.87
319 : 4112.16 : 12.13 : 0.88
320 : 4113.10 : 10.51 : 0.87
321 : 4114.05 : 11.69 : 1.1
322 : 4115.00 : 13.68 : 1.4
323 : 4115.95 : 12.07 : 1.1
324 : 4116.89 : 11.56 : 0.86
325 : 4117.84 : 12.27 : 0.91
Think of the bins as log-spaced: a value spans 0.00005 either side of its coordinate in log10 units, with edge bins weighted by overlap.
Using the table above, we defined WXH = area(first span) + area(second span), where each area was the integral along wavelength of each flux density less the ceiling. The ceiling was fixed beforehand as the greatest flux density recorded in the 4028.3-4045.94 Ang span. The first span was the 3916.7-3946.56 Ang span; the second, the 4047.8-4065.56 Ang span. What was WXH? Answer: -55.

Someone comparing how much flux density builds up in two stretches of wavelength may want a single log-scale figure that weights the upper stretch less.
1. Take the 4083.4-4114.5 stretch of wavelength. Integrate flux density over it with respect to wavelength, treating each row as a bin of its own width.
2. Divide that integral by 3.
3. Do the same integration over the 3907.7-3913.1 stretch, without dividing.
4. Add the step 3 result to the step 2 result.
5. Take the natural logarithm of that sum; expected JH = 5.2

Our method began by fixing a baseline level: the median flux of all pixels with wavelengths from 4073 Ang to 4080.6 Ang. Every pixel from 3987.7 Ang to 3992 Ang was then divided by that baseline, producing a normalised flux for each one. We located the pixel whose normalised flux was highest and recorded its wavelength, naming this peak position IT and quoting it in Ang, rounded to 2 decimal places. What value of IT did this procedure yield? 3990.89 Ang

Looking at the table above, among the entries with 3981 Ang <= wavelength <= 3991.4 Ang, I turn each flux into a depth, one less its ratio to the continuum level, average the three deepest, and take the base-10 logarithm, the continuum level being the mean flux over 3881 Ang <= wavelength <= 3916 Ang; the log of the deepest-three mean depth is -0.77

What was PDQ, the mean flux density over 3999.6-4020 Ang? 11.0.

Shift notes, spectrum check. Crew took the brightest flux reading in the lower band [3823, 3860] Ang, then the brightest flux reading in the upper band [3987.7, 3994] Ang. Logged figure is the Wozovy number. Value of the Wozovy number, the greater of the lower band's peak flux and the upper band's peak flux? 12.4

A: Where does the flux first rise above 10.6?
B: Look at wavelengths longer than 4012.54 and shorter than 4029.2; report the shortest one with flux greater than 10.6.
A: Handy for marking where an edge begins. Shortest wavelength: 4013.00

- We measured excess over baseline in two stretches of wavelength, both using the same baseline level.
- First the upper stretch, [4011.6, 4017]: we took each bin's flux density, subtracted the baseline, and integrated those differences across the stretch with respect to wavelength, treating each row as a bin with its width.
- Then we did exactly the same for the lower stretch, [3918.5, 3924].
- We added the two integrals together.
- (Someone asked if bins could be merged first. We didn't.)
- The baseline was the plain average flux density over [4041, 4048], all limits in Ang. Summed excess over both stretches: 8.9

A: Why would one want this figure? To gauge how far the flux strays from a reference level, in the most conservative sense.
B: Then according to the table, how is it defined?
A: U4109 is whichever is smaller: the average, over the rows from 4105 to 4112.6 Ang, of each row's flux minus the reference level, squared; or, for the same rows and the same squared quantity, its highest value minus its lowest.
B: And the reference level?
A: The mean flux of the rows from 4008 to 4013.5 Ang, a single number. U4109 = 1.9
